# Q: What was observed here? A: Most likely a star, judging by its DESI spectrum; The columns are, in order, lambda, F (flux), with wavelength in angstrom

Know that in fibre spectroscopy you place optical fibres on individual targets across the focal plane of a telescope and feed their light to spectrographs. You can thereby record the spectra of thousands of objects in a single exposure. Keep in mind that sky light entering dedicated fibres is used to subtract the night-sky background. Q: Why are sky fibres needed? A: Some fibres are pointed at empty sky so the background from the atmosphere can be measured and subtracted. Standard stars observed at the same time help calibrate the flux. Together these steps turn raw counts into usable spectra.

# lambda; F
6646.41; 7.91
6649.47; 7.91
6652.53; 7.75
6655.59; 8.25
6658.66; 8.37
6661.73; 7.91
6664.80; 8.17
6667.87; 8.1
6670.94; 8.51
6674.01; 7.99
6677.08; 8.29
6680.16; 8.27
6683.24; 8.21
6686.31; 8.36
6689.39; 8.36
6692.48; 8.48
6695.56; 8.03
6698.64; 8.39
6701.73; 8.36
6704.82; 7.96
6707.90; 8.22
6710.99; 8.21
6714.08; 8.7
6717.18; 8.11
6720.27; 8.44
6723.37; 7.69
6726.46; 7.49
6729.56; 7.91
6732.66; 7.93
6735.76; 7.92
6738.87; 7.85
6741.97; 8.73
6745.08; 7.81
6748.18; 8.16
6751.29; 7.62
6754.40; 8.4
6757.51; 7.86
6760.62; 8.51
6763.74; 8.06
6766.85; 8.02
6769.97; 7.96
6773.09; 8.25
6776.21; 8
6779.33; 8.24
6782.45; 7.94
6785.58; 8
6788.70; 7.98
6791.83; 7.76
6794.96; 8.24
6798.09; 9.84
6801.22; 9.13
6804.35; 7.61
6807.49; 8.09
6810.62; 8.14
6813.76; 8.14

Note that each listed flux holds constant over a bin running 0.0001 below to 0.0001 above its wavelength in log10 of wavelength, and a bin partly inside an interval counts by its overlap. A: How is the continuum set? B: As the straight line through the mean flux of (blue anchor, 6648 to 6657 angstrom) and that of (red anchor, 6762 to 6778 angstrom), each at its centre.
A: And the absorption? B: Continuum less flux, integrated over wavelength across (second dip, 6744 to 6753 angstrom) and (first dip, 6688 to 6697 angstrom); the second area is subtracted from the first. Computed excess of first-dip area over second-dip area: -4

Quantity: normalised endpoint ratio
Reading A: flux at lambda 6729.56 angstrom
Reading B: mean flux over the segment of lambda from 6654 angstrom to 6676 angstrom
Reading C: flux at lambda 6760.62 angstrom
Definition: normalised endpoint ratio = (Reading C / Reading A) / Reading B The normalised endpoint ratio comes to 0.131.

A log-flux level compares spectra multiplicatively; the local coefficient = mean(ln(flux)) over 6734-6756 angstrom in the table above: 2.087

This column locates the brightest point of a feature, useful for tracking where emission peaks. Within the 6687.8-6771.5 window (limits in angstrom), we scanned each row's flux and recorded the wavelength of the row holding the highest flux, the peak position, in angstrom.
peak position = 6741.97 angstrom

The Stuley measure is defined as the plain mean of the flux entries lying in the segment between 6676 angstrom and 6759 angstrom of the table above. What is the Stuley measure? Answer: 8.14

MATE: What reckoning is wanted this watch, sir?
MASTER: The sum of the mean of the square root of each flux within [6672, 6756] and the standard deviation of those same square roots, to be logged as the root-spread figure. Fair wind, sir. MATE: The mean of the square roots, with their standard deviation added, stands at 2.91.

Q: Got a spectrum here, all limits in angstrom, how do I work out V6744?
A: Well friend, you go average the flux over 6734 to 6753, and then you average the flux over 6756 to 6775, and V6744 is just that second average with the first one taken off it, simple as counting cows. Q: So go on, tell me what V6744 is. 0.1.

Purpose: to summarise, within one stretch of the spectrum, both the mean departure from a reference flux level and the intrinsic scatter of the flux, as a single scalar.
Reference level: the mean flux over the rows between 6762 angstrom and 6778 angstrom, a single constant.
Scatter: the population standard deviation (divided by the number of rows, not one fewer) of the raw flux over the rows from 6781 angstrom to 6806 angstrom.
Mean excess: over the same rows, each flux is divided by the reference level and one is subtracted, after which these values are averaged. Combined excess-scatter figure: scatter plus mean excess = 0.75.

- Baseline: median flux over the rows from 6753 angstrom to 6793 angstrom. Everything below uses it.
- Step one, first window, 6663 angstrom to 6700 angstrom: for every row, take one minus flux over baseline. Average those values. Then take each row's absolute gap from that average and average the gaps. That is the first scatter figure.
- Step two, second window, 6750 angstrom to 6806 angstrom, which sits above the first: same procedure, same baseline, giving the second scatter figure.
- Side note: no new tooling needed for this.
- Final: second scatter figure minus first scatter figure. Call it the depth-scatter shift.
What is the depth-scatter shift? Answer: 0.03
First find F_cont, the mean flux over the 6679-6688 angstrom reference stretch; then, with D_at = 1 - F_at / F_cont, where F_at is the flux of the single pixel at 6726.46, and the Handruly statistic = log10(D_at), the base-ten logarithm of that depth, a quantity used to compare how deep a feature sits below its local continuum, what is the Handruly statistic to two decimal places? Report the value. -1.02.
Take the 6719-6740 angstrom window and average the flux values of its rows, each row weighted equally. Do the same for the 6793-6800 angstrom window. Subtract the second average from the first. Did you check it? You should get -1.1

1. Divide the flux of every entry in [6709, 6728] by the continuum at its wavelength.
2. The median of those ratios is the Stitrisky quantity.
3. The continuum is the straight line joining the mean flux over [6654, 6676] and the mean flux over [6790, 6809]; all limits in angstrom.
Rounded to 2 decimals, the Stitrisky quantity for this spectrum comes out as 0.99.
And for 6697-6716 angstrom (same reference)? 1.00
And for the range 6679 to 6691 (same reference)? 1.01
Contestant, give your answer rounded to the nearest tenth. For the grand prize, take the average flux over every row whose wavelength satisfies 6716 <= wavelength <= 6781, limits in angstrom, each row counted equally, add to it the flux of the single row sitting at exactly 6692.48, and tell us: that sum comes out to 16.5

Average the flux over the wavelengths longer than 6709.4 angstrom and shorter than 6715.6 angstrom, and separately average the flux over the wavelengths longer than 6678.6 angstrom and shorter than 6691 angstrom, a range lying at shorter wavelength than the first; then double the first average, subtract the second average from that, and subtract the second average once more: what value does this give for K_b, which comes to 0.3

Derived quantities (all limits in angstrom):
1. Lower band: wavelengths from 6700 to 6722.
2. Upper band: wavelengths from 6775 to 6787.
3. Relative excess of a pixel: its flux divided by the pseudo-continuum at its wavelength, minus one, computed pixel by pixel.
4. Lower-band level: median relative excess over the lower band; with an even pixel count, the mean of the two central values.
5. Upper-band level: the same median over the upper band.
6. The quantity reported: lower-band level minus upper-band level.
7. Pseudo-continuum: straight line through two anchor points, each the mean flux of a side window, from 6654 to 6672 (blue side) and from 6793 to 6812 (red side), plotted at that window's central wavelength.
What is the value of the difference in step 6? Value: 0.044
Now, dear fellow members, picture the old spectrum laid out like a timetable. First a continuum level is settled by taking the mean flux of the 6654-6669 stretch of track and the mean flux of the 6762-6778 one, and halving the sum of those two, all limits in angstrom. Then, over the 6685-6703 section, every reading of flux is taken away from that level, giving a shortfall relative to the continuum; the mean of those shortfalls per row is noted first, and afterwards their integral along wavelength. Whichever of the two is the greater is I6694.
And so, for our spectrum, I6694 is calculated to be -0.22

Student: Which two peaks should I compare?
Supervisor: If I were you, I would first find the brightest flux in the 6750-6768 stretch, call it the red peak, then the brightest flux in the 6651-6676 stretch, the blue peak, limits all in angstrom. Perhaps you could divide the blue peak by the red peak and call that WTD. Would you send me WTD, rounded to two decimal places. 1.00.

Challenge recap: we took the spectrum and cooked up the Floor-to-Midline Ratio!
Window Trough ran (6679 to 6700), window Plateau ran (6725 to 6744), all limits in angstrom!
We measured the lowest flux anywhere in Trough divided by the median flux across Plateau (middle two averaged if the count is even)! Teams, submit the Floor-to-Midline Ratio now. 1.01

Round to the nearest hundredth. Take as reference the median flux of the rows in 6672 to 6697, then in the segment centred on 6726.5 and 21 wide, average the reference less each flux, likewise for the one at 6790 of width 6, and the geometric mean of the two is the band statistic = 0.38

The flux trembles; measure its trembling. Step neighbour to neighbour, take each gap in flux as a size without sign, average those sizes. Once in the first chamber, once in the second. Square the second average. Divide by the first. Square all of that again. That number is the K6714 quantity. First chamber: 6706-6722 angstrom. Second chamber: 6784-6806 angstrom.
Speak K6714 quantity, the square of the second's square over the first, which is 2.62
